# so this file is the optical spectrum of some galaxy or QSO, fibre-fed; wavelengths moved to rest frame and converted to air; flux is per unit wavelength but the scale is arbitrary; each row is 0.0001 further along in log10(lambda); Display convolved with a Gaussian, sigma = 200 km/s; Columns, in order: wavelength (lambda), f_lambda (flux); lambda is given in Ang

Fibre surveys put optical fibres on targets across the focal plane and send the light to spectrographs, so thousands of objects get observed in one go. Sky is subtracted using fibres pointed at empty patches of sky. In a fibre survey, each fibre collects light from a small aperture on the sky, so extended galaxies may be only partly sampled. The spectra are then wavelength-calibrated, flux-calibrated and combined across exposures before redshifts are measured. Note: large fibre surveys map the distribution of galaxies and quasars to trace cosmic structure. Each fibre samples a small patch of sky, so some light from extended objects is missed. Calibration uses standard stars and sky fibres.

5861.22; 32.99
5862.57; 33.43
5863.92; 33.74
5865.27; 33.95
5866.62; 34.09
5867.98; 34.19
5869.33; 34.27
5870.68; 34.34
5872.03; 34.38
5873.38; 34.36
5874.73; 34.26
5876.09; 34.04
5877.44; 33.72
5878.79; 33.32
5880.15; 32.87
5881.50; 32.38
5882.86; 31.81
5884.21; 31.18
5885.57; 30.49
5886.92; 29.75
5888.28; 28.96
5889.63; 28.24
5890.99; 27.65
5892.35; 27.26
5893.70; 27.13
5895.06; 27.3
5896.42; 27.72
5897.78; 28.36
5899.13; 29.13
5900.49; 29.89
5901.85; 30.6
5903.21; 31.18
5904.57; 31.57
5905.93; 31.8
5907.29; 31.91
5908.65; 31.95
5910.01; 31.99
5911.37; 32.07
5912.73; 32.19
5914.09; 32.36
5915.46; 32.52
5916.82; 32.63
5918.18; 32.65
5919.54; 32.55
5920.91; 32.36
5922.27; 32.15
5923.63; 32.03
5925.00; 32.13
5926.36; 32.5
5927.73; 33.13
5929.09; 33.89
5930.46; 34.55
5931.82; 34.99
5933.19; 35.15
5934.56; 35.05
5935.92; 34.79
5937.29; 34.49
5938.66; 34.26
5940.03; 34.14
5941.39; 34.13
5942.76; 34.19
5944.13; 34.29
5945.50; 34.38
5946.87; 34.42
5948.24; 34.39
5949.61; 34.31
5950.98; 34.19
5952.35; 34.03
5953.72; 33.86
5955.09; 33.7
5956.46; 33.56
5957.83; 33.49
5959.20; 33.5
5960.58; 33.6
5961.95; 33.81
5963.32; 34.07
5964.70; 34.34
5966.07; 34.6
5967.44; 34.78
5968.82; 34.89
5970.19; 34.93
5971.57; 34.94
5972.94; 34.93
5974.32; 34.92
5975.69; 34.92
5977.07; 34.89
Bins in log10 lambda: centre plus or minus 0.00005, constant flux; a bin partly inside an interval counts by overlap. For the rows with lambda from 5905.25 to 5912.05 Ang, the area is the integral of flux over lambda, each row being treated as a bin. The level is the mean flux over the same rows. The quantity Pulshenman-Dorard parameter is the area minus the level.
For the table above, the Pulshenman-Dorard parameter 185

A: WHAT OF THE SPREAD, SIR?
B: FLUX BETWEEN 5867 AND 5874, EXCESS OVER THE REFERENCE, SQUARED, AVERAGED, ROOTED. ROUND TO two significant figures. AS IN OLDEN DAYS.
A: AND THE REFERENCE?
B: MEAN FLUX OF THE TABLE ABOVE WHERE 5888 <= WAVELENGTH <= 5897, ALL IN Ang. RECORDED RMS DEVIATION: 6.6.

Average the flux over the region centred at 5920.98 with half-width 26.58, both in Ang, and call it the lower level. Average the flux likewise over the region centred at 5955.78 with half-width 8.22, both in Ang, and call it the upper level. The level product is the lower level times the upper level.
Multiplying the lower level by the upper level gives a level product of 1101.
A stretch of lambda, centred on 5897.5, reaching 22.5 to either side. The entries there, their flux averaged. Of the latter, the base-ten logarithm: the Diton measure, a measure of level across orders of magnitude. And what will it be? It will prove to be 1.49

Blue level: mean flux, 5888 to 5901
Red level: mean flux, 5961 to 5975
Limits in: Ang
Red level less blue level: 6.5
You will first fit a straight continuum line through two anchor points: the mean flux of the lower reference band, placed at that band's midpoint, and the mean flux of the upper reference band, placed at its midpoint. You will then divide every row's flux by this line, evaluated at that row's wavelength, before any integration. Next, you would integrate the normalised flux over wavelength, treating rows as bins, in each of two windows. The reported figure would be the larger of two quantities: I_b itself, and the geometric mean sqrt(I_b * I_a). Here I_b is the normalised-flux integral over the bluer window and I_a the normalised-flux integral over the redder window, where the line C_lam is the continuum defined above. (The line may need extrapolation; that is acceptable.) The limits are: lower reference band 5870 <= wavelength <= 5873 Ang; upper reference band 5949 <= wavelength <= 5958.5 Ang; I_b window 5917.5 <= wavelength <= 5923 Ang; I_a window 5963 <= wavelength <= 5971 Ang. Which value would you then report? 7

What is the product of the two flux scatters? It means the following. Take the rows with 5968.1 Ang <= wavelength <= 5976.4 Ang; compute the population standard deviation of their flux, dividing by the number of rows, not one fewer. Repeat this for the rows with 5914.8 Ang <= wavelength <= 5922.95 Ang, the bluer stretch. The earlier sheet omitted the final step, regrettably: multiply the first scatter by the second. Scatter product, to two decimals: 0.00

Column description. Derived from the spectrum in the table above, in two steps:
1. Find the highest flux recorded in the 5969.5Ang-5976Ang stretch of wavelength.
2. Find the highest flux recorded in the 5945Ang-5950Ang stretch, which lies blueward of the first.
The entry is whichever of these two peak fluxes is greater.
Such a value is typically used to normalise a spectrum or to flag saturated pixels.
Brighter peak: 34.9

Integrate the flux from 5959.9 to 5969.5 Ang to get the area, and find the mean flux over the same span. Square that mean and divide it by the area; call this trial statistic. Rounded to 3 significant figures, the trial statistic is 3.57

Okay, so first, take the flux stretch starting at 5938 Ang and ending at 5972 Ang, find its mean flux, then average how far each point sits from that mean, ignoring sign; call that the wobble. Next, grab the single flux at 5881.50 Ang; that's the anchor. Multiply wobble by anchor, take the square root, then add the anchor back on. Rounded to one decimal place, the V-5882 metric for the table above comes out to 35.7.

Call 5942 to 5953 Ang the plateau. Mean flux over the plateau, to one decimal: 34.3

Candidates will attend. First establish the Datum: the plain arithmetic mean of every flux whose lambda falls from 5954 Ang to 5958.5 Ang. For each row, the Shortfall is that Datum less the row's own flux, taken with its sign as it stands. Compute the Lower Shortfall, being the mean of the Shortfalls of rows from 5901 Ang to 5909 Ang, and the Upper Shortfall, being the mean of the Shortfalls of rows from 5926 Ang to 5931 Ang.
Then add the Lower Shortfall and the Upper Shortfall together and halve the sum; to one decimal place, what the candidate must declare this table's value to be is 1.1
